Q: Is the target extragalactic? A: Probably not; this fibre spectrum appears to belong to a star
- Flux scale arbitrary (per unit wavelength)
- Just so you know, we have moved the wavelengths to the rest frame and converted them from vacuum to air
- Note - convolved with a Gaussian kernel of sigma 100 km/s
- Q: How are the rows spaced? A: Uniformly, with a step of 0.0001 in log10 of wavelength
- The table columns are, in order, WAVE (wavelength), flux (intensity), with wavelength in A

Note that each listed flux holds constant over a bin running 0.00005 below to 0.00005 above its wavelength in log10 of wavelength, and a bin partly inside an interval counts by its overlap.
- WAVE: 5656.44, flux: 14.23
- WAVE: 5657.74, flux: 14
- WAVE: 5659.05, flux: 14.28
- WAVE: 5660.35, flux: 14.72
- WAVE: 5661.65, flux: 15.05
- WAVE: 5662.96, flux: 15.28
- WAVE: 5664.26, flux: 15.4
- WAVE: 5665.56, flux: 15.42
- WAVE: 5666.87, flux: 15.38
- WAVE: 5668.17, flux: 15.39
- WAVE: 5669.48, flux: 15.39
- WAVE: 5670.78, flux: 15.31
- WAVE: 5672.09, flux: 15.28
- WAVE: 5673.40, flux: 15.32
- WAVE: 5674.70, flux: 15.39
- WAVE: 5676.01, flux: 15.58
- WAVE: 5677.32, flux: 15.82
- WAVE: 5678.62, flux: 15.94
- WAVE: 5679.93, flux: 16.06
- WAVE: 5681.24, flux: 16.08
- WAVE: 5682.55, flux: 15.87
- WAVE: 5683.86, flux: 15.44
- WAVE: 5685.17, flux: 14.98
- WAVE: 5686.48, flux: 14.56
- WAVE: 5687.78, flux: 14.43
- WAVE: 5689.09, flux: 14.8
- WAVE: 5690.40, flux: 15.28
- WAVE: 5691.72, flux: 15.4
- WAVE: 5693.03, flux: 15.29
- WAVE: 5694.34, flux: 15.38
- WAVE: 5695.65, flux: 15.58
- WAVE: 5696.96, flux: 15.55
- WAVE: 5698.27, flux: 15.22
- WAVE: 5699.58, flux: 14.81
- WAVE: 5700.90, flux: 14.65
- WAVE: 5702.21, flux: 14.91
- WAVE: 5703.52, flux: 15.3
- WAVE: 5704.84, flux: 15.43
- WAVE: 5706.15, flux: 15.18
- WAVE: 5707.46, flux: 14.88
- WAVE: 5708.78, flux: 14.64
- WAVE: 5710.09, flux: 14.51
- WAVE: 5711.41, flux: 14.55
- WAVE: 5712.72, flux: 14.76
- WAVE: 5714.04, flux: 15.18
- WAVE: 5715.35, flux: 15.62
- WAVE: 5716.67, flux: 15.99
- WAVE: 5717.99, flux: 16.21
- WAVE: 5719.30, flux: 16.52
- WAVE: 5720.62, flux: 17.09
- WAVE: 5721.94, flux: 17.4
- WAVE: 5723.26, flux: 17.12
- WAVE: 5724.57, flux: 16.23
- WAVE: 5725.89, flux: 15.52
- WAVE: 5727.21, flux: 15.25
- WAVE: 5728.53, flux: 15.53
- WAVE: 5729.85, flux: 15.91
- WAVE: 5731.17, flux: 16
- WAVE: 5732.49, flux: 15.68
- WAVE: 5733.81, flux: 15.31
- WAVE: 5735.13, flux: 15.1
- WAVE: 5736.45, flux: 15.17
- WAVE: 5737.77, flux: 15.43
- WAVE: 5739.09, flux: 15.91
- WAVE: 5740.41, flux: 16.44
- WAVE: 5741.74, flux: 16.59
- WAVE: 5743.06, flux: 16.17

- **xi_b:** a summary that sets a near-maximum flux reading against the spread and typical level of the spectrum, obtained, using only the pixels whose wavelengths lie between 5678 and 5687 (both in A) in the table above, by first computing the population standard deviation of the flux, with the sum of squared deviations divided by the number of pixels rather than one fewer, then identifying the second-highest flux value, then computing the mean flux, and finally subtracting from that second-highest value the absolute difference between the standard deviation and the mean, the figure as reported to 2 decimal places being 1.05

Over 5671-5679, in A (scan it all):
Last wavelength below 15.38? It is 5673.40 A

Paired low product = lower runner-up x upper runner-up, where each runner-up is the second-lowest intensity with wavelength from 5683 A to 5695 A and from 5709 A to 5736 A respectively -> 212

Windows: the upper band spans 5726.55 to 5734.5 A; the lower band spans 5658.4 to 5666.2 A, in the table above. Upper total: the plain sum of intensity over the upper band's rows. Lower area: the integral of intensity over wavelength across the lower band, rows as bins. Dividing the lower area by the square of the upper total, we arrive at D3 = 0.0134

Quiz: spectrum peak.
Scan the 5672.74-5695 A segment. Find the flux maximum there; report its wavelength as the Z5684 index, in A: 5681.24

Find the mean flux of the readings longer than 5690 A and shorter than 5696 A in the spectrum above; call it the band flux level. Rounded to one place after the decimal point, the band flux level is 15.4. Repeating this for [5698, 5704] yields 15.0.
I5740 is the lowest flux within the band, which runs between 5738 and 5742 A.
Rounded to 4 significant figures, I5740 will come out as 15.91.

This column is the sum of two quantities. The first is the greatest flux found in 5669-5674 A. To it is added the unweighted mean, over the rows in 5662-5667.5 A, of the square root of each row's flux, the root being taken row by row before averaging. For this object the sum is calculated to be 19.3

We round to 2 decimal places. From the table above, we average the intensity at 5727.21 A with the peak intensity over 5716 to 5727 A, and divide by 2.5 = 6.53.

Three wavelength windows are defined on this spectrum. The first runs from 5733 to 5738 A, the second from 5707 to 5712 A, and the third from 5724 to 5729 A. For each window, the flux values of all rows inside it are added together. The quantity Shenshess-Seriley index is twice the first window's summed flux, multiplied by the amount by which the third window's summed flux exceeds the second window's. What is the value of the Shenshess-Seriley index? 482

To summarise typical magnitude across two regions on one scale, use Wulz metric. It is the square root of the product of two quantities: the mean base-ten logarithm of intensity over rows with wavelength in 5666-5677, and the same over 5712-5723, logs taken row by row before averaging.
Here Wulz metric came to 1.20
